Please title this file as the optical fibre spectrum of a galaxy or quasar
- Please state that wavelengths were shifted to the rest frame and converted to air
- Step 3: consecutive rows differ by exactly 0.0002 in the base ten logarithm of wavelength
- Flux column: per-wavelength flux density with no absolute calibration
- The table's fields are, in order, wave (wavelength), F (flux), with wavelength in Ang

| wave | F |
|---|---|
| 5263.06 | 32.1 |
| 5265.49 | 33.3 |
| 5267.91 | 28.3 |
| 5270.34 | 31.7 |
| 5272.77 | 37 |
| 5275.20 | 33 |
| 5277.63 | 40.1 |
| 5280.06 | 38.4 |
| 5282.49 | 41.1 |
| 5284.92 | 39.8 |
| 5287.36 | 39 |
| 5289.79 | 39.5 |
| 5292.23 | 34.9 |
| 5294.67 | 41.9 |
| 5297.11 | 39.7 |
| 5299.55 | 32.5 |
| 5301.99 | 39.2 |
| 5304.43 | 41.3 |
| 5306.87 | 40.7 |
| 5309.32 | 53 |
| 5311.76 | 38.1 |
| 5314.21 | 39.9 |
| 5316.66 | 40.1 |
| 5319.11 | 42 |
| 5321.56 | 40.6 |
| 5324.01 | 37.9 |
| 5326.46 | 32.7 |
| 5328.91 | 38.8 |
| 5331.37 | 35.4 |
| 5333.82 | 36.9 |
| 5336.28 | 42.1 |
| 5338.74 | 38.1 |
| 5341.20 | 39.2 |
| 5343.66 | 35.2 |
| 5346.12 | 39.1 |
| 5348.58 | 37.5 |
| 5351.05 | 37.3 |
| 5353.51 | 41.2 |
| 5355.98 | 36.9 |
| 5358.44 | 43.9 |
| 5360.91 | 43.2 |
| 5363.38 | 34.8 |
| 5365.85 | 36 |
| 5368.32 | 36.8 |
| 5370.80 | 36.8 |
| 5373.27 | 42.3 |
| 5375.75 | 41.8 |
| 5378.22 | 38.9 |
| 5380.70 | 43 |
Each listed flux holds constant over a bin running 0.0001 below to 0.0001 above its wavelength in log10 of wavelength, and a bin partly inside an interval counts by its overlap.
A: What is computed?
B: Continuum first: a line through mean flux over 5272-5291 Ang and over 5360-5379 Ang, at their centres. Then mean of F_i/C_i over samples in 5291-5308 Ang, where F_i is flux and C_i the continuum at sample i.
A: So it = 1.00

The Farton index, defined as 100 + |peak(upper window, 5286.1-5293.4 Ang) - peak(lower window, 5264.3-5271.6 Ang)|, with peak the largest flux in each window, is 106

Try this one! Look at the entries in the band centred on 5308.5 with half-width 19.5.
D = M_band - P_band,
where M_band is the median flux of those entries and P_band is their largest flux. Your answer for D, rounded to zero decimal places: -13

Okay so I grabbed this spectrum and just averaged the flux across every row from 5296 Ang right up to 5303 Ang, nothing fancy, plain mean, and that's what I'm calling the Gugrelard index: 37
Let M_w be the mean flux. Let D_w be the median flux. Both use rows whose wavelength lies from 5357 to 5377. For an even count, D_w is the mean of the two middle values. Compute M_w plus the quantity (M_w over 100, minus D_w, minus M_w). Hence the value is -38.9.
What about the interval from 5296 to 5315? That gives -39.4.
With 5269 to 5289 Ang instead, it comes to -38.3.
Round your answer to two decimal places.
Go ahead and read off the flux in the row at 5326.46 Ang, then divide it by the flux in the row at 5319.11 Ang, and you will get 0.78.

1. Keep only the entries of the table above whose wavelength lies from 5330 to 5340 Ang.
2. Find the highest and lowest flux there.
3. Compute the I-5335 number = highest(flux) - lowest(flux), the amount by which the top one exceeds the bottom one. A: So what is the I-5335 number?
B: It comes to 6.7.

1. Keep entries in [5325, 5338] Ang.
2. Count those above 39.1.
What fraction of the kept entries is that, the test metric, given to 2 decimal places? 0.20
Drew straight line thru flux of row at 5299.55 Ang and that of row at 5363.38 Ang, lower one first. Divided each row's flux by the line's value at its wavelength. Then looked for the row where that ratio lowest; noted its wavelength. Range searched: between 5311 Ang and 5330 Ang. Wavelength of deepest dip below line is 5326.46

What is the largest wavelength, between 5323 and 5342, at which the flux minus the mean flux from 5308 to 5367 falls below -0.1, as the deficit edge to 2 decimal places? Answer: 5338.74 Ang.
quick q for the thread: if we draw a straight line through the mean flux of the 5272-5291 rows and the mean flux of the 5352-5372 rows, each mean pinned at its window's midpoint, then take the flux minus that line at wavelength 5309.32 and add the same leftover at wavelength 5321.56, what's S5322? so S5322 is 16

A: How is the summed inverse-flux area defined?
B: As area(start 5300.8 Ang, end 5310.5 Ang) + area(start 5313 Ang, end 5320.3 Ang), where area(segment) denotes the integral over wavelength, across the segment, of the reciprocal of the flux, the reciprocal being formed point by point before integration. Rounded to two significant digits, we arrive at 0.41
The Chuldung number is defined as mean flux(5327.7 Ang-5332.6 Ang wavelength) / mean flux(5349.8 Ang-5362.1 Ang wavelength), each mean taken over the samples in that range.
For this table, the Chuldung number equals 0.916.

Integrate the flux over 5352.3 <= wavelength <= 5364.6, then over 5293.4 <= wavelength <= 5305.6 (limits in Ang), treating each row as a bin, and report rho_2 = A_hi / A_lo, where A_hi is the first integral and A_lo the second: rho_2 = 1.0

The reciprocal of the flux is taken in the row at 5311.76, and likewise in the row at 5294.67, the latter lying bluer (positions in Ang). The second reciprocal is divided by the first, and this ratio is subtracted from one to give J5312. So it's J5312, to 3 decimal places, 0.091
